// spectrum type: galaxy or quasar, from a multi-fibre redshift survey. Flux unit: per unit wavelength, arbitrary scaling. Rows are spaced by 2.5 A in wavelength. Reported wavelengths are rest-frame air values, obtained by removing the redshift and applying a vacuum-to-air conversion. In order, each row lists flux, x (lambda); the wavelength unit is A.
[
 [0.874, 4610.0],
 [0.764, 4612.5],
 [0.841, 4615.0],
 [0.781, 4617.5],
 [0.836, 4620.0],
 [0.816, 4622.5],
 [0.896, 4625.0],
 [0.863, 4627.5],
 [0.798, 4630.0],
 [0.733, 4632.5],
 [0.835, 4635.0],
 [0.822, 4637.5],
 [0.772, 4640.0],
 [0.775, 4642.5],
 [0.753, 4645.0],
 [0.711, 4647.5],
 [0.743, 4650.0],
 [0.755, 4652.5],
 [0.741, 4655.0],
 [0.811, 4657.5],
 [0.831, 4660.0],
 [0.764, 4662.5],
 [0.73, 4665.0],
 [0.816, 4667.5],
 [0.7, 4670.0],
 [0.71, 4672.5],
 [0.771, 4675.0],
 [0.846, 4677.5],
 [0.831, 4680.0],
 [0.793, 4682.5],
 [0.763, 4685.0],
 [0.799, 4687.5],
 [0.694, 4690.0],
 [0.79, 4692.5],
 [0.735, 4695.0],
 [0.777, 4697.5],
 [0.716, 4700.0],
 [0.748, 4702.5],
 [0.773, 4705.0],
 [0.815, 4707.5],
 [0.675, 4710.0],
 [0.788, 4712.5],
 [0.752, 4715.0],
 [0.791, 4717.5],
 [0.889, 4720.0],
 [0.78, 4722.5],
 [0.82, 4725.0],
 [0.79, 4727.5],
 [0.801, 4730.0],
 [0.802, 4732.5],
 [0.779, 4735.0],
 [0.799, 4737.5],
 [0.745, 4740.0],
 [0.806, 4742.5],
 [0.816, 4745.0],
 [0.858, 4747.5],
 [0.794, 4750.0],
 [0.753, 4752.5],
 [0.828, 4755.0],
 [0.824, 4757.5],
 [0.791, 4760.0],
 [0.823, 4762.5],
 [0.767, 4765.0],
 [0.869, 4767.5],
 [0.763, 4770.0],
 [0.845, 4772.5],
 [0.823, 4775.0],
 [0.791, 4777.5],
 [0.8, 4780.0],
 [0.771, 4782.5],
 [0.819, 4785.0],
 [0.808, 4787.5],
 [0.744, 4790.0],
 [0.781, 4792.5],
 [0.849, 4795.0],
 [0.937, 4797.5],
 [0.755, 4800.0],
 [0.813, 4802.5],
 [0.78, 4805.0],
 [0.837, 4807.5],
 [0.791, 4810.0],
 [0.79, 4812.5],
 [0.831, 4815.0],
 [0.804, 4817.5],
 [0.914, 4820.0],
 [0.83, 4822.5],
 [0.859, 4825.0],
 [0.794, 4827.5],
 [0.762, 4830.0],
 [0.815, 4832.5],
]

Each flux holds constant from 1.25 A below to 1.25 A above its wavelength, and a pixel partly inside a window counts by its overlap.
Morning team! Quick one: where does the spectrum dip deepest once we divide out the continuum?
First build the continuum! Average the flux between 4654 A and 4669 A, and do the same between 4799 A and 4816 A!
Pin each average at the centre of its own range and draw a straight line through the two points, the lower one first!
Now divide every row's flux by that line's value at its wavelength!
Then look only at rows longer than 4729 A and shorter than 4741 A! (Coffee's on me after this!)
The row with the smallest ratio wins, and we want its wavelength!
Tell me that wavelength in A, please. 4740.0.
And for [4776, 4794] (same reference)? 4790.0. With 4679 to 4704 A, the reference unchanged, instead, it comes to 4690.0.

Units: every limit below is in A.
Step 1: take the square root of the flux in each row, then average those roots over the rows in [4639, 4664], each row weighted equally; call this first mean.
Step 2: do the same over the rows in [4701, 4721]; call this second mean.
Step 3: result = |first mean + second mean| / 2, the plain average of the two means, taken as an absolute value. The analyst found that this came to 0.878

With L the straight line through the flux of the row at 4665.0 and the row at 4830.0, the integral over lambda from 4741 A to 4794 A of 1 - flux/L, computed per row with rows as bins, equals -3.8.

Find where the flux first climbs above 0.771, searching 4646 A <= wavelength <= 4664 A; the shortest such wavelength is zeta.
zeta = 4657.5 A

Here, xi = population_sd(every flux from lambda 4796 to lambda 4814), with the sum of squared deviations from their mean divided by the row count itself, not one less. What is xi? 0.055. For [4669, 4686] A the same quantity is 0.051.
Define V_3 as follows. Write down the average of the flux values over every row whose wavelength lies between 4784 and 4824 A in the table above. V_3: 0.82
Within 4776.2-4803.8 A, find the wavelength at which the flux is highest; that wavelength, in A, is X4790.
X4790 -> 4797.5 A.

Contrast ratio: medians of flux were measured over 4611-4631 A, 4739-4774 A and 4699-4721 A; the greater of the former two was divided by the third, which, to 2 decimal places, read 1.07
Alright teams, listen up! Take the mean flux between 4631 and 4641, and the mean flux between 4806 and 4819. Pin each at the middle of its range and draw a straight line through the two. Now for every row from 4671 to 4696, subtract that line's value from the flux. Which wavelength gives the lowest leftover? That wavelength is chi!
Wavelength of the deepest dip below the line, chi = 4690.0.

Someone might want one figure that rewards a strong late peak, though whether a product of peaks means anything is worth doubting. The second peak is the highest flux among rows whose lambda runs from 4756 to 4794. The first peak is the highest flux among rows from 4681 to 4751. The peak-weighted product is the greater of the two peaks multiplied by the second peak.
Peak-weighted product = 0.77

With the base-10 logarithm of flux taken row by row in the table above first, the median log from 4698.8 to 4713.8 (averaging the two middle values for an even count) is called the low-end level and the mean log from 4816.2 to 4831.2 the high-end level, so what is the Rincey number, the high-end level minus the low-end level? 0.036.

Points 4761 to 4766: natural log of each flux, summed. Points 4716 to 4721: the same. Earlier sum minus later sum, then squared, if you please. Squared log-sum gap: 0.0117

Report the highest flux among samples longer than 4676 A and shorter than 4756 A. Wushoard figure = 0.889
